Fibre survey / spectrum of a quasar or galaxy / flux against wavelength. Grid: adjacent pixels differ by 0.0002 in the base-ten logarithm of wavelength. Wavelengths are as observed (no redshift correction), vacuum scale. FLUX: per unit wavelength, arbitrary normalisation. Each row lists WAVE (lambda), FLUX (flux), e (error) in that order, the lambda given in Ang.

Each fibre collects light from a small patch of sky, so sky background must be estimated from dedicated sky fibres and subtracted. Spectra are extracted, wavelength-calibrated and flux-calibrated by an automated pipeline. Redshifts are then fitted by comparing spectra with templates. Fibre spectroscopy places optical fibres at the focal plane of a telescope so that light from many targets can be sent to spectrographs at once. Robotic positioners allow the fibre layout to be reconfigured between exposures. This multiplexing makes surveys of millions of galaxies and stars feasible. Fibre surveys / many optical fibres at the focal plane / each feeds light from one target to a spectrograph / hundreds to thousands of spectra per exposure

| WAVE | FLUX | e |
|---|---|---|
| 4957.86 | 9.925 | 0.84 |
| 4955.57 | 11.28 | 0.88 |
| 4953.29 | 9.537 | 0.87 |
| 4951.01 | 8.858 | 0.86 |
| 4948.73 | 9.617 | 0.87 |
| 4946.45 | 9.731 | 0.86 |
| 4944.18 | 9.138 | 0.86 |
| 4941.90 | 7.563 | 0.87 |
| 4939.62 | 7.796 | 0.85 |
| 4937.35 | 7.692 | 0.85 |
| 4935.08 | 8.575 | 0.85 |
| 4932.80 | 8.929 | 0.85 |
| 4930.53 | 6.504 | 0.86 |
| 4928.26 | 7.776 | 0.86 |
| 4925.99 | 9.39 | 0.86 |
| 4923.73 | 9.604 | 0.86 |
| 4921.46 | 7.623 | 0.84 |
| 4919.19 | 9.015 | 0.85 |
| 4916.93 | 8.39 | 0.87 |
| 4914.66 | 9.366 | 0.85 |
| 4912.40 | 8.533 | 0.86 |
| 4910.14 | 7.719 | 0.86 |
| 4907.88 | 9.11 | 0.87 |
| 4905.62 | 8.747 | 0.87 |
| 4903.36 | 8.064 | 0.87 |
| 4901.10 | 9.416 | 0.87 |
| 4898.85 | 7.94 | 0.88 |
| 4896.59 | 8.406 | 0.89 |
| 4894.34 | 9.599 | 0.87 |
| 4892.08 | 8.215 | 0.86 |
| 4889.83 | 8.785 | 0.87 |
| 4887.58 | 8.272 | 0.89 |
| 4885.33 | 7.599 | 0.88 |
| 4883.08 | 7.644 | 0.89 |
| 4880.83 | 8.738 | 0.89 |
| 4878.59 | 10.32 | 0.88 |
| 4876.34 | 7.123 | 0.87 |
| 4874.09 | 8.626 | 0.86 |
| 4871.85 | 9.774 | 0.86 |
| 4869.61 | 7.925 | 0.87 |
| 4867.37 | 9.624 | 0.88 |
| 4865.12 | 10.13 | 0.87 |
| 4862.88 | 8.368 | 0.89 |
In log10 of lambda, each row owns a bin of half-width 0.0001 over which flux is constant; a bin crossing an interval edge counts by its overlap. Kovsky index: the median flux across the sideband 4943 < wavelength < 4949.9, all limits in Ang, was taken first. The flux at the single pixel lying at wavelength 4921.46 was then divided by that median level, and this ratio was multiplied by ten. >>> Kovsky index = 8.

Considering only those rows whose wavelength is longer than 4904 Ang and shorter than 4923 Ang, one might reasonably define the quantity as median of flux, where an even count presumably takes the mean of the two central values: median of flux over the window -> 8.6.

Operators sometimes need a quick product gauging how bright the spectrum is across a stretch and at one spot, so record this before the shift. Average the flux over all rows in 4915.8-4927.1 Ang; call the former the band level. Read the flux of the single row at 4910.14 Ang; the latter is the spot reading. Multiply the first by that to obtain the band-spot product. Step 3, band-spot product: 68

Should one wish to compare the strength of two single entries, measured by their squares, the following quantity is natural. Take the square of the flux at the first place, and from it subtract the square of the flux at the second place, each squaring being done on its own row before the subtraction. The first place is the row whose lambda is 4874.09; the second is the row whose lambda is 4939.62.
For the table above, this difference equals 14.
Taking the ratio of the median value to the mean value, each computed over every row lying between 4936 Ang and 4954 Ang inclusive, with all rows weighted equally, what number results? 1.03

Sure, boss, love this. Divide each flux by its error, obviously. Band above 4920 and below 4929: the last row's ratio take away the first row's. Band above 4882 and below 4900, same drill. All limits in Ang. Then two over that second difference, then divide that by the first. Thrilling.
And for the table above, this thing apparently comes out -139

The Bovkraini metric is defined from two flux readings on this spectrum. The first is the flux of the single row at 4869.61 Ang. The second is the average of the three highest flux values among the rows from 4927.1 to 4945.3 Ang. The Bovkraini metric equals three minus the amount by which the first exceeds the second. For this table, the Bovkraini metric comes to 3.96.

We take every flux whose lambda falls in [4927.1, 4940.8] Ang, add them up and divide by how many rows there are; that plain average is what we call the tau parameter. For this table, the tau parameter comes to 7.88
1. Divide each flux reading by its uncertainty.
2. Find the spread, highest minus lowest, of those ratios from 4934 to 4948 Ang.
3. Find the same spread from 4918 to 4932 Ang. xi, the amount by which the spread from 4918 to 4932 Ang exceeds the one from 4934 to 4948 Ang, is 1.0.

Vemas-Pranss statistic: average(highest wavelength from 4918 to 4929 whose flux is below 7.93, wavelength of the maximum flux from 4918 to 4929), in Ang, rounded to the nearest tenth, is 4926.0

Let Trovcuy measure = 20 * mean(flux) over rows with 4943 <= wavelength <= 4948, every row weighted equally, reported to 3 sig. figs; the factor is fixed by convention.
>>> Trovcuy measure 189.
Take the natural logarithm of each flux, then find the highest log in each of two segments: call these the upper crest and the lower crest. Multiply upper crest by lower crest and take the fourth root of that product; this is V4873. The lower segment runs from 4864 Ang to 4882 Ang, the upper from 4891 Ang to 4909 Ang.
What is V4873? 1.52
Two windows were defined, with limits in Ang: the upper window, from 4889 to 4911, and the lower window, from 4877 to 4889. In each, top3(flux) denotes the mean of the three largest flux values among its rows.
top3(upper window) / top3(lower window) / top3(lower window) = 0.113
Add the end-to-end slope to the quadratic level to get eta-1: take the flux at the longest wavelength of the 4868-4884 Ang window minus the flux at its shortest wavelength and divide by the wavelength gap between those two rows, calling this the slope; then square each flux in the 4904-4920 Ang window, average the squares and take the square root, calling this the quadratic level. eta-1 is 8.69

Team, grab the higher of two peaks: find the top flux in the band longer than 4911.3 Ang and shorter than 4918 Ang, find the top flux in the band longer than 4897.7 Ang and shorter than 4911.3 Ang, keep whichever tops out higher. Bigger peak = 9.42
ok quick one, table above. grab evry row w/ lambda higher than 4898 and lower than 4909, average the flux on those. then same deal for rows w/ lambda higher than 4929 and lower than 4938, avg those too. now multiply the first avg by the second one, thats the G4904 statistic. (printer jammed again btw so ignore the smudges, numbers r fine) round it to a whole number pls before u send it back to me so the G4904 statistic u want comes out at 69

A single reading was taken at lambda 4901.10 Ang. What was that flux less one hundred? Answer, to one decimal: -90.6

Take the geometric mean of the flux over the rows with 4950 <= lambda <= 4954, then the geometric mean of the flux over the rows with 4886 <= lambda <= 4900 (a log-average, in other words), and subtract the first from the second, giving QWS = -0.67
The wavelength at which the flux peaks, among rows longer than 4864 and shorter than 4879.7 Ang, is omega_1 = 4878.59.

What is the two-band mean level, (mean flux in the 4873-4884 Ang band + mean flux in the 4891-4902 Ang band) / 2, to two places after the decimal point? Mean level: 8.60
